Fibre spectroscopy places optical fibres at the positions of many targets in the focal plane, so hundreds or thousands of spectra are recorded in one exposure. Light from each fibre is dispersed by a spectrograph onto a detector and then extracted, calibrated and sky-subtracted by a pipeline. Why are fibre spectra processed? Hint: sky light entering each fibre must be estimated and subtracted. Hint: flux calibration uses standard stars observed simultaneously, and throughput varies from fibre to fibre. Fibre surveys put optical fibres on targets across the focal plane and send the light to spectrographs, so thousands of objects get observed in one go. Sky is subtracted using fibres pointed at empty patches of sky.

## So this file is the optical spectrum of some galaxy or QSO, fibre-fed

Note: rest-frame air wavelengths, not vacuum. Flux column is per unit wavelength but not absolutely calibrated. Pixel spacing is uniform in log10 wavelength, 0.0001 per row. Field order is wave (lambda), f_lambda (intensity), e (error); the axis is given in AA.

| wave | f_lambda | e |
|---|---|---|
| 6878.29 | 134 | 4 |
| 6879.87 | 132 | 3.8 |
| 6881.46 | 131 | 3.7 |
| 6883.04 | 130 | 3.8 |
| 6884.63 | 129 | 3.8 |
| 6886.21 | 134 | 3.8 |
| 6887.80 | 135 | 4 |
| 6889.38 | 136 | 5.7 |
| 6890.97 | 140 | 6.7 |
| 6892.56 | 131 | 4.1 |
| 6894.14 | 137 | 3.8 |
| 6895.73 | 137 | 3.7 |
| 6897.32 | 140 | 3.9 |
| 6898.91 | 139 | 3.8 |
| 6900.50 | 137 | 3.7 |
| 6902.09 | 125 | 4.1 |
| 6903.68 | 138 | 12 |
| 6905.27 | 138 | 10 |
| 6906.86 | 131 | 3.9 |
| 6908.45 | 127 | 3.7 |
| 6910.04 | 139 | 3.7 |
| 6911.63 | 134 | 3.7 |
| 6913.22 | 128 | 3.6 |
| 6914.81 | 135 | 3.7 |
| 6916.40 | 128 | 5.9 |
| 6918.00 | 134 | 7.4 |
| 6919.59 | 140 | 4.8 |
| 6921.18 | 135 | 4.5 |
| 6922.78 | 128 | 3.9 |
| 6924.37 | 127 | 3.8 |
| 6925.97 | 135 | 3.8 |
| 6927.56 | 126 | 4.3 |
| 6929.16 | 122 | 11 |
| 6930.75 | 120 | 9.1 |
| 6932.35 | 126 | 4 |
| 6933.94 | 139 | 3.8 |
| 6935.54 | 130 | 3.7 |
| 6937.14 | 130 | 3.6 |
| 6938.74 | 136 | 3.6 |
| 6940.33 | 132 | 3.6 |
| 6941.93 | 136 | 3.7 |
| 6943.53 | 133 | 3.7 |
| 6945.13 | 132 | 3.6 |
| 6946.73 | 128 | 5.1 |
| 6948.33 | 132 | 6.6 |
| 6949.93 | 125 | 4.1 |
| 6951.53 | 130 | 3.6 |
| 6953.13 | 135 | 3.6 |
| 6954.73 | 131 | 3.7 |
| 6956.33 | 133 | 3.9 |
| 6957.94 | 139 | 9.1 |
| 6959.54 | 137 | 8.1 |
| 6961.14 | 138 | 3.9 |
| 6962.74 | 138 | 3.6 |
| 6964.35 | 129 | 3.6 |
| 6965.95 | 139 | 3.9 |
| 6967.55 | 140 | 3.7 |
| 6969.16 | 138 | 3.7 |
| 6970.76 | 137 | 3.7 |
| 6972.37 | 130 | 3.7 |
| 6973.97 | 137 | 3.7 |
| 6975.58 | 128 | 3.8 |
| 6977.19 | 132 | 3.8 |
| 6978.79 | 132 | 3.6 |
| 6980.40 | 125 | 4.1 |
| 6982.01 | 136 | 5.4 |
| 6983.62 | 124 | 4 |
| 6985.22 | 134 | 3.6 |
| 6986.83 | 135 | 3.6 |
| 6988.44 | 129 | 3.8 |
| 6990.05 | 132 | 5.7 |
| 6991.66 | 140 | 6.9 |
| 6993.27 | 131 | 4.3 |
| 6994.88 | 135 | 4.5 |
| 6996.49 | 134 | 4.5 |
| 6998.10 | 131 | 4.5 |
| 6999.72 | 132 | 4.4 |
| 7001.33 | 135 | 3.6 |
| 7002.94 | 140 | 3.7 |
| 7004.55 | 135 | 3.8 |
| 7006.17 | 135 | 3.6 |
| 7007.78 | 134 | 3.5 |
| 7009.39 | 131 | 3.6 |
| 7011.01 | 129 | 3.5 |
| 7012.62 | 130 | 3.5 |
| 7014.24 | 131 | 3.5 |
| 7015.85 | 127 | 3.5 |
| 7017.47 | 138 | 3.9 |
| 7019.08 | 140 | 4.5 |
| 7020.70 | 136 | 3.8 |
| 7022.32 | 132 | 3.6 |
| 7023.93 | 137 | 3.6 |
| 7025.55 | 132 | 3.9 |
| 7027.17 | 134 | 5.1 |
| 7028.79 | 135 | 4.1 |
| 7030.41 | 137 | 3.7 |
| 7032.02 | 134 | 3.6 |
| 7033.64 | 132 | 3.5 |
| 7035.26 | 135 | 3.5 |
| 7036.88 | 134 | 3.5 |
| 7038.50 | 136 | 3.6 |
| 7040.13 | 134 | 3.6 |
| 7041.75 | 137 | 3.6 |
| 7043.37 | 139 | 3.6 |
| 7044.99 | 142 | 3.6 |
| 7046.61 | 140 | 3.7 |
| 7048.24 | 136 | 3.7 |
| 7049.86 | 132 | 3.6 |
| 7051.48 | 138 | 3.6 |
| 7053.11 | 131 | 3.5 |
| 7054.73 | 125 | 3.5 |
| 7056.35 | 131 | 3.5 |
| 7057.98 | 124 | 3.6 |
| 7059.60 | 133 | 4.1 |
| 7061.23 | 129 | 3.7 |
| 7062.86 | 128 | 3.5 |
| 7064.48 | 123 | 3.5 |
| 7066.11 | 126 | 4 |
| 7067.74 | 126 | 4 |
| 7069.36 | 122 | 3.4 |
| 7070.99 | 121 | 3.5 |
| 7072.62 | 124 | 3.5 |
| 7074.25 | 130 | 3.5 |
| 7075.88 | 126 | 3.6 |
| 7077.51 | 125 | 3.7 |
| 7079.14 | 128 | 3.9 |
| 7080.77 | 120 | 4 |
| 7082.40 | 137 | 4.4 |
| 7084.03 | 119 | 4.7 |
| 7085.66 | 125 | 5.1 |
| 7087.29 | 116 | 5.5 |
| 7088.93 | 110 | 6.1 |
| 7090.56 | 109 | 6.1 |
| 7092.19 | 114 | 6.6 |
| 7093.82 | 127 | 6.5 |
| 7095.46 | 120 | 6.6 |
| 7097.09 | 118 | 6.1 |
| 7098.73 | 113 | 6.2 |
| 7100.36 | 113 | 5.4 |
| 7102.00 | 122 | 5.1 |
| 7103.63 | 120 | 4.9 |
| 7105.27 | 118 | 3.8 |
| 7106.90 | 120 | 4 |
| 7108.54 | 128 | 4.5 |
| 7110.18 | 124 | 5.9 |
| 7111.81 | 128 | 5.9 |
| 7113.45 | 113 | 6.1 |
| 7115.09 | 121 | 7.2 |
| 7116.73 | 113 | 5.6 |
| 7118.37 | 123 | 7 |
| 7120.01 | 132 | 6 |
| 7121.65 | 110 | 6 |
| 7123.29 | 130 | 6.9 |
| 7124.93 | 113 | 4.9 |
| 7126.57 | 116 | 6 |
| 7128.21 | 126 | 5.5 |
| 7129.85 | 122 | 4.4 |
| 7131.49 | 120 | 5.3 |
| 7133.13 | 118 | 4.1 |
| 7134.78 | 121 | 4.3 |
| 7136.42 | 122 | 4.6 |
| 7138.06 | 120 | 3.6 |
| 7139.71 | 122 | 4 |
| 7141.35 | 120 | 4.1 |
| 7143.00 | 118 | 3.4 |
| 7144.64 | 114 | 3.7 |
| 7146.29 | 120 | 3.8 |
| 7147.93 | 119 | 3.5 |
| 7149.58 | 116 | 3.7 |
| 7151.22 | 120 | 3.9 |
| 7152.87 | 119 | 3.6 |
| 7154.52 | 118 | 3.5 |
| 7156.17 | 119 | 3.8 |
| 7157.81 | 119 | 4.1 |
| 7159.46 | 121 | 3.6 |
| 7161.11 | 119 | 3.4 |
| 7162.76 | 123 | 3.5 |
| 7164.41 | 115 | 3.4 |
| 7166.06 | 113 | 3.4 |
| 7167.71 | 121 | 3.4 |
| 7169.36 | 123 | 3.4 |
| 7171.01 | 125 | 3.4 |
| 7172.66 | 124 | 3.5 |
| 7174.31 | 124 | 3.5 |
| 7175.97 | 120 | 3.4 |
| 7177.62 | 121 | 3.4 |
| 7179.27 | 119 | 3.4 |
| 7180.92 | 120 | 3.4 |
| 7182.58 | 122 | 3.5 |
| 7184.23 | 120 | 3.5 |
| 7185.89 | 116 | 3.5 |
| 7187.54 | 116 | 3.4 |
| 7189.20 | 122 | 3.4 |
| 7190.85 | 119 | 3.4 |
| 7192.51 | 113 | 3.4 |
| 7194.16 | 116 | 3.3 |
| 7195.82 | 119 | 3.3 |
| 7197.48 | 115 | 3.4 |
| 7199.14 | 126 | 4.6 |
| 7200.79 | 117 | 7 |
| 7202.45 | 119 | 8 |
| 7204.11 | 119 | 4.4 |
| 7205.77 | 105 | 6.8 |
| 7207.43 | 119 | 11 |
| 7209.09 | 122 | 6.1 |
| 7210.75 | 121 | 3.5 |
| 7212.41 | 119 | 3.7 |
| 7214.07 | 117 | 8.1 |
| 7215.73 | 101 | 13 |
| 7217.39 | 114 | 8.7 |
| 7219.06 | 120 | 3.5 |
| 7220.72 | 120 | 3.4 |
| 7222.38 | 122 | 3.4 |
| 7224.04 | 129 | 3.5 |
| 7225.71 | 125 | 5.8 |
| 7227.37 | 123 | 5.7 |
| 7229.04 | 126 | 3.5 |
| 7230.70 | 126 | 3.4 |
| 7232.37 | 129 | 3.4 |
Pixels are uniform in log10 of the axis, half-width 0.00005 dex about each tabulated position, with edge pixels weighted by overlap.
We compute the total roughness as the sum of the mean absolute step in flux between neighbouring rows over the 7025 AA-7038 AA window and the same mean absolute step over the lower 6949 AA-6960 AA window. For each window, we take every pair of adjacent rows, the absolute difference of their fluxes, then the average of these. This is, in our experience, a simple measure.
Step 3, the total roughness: 6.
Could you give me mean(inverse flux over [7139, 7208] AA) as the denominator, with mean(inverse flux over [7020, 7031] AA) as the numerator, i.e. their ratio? 0.88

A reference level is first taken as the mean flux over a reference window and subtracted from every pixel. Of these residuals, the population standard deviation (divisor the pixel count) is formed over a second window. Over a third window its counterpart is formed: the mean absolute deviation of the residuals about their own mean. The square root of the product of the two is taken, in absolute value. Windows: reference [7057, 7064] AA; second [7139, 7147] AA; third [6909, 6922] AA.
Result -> 2.9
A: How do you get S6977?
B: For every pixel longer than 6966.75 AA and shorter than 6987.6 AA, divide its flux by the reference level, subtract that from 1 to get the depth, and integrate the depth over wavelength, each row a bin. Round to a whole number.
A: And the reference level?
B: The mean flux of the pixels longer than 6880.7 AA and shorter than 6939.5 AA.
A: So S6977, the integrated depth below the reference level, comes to 0 AA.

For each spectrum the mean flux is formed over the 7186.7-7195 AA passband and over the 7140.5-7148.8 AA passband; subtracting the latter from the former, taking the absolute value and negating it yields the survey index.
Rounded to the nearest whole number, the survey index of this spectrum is -1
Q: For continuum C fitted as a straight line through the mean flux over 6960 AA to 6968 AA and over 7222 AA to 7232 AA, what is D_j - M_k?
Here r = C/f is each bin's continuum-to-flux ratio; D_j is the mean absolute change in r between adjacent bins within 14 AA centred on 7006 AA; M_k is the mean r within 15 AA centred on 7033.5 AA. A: -0.98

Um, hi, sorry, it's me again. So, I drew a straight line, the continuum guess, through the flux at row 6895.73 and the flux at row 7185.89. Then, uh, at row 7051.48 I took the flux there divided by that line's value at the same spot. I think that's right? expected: 1.10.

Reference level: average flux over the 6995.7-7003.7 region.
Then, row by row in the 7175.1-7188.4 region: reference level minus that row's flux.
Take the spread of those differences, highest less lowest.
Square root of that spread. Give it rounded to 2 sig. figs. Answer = 2.4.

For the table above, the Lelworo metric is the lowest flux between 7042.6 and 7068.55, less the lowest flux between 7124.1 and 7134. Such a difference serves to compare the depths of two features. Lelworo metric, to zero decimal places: 10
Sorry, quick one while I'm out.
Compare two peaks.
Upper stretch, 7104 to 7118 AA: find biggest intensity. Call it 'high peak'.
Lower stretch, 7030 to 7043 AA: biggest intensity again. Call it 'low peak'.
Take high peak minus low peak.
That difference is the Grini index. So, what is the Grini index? -9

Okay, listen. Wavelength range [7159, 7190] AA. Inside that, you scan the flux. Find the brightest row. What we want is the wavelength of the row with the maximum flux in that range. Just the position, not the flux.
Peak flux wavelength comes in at 7171.01 AA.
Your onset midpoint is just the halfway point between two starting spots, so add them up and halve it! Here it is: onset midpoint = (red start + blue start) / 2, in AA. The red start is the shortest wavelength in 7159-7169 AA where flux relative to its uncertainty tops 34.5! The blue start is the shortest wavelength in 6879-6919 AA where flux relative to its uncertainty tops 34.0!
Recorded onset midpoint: 7020.5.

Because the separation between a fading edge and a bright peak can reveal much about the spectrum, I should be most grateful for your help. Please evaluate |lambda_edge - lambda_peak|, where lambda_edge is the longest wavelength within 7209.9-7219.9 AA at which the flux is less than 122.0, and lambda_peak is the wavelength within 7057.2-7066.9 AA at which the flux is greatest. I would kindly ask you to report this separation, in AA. 159.5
